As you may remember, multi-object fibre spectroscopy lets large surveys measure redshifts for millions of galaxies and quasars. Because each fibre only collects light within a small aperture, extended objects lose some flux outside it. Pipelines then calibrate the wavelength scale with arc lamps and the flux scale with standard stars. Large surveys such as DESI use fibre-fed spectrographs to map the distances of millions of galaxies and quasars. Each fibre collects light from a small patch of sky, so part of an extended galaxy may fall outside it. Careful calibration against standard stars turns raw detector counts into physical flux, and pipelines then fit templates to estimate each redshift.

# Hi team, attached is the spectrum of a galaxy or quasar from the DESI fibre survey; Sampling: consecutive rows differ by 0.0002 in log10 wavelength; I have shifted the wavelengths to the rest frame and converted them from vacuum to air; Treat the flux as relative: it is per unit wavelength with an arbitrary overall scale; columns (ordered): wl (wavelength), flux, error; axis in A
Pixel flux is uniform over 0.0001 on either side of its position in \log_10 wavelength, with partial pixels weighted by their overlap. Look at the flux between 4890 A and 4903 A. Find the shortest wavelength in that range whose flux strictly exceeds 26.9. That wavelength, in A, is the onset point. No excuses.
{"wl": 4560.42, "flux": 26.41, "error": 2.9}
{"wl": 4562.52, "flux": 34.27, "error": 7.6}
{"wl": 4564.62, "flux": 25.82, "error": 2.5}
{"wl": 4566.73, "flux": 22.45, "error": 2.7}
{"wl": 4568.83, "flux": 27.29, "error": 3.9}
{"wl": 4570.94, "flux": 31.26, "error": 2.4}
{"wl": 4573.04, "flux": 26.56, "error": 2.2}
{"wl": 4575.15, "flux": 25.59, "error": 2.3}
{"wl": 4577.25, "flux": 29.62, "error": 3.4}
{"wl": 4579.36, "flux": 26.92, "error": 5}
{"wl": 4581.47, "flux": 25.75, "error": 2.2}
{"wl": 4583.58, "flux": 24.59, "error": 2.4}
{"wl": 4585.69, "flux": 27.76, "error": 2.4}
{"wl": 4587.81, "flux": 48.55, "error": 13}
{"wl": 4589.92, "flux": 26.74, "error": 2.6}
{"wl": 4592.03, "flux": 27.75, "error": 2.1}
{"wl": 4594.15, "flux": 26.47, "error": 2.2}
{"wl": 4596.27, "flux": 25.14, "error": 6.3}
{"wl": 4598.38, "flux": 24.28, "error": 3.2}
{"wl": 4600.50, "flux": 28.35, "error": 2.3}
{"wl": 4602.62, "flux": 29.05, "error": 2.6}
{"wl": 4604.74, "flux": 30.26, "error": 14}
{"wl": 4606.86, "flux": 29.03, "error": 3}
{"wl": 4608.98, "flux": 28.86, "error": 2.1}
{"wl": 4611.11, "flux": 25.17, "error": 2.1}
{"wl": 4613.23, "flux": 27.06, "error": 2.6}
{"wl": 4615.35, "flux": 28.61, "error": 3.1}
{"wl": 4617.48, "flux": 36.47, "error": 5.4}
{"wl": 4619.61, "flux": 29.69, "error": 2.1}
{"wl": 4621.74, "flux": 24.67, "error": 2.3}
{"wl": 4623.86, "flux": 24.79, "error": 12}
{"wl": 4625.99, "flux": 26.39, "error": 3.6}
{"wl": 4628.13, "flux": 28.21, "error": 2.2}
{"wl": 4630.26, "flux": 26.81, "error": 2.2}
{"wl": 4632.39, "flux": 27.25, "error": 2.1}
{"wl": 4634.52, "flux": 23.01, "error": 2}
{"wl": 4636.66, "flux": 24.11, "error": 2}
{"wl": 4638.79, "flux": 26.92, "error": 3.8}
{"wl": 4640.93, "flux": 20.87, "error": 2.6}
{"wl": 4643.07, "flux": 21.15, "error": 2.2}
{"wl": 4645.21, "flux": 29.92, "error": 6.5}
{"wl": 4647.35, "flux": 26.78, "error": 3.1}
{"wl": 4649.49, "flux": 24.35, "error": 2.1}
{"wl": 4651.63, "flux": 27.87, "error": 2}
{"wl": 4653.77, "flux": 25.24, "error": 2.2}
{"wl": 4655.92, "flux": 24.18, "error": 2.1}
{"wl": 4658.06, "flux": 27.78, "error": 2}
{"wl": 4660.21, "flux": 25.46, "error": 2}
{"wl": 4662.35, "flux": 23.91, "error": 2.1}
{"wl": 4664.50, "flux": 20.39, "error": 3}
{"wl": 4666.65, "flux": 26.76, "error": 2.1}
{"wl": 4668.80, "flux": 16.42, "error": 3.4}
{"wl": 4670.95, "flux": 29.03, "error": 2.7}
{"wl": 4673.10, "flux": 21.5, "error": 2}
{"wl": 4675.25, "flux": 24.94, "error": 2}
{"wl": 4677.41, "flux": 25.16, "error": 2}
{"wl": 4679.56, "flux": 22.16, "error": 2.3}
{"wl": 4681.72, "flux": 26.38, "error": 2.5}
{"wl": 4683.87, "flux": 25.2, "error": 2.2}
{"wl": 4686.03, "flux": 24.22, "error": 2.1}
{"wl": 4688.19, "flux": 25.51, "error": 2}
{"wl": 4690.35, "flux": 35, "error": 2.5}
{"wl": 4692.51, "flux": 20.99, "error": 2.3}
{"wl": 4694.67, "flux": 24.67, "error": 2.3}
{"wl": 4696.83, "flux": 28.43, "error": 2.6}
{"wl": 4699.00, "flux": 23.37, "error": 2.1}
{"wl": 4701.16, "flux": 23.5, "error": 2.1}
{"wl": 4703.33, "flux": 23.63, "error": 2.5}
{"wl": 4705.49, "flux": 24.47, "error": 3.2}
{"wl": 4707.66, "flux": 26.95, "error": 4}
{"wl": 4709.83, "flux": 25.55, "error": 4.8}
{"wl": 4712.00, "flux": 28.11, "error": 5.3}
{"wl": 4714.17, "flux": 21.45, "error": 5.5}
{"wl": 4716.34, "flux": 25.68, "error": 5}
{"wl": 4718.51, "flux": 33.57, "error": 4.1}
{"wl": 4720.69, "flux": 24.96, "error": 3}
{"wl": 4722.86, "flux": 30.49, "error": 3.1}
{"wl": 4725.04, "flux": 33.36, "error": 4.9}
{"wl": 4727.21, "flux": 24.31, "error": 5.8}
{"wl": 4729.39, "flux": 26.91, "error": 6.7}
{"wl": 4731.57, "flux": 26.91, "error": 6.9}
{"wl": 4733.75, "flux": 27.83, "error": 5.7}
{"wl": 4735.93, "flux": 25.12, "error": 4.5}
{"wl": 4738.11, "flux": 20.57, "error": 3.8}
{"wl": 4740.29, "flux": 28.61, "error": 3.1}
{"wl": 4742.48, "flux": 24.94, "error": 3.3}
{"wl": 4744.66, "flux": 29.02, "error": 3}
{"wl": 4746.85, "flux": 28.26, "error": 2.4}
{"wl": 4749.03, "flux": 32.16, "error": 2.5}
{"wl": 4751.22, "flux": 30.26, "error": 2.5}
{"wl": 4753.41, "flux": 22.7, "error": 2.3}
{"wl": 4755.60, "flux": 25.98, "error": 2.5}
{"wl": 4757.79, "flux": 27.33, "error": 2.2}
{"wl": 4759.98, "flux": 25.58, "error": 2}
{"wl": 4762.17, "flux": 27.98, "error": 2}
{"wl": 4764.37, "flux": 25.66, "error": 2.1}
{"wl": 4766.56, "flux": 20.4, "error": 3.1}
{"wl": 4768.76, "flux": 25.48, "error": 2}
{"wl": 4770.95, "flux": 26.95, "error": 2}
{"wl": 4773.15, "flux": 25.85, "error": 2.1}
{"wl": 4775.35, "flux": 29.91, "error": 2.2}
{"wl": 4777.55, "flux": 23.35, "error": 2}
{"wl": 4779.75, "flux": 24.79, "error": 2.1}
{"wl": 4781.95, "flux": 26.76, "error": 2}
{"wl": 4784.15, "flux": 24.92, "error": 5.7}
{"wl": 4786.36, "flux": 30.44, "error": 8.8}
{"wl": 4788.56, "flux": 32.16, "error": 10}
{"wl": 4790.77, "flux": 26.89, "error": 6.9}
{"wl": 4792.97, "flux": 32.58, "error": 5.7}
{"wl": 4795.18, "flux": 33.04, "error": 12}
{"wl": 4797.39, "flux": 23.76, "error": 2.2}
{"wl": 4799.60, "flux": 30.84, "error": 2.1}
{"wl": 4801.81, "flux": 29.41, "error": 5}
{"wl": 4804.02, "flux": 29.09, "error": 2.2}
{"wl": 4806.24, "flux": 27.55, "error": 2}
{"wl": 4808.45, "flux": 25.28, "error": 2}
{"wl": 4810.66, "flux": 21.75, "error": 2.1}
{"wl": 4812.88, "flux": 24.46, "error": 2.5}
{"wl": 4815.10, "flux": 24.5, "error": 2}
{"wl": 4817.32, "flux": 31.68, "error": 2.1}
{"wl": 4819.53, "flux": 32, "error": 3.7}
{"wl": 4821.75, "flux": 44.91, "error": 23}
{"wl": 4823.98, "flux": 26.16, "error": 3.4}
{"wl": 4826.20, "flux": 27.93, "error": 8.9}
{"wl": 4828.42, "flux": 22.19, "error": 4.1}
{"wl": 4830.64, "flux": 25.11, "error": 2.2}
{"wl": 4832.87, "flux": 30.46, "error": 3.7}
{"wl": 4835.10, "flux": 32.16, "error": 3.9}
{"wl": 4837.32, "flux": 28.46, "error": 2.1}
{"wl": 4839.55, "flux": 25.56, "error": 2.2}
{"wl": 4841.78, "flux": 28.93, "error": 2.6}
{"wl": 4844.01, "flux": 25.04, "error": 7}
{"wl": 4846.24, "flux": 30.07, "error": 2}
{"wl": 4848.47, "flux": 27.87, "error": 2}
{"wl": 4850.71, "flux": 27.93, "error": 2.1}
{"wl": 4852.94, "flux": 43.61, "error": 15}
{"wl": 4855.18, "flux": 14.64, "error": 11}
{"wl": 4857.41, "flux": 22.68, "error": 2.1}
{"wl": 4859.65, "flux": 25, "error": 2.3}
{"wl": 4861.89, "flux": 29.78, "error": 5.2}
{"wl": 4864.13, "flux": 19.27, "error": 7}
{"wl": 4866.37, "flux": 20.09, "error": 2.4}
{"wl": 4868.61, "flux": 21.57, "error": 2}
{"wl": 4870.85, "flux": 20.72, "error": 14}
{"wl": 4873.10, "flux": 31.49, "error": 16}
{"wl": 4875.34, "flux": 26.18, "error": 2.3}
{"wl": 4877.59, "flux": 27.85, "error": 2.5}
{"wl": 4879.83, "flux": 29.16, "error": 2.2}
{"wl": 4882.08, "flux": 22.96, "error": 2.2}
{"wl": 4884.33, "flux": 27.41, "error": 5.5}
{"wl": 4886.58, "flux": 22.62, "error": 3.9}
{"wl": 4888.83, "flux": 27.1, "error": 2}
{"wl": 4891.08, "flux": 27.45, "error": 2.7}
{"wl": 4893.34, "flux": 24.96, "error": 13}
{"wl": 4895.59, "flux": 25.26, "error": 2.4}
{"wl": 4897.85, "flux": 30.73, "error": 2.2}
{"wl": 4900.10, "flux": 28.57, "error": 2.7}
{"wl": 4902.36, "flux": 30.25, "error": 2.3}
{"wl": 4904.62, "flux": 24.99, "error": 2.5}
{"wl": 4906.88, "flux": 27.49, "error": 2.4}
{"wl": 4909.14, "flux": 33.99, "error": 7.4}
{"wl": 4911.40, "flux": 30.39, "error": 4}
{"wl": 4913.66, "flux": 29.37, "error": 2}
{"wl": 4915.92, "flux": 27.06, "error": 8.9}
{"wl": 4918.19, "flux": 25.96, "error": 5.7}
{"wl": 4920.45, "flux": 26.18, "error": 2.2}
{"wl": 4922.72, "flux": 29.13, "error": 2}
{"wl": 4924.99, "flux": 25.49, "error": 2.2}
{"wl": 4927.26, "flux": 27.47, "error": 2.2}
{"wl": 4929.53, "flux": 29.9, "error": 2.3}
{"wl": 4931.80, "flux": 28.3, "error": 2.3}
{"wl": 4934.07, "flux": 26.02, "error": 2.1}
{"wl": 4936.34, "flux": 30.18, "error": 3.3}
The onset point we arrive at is 4891.08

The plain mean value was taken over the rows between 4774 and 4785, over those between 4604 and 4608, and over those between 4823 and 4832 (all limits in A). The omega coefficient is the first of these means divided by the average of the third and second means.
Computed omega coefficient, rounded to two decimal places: 0.94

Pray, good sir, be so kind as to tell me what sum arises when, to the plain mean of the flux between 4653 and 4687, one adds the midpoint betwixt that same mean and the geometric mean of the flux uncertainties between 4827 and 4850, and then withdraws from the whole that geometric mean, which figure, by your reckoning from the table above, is 35.0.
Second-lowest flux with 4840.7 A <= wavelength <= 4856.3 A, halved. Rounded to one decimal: 12.5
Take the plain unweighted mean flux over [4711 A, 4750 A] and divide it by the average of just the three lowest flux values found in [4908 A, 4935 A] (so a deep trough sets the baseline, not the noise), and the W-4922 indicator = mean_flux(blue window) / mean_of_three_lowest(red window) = 1.06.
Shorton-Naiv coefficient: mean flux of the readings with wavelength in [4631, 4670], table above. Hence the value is 24.6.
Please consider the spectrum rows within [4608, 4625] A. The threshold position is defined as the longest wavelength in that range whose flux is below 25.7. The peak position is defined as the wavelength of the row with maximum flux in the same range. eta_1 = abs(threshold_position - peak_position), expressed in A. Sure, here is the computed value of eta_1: 6.4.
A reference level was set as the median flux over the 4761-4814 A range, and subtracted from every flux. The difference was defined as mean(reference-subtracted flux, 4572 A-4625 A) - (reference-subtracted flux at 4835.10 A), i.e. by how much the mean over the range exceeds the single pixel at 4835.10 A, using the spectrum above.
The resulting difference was -3.9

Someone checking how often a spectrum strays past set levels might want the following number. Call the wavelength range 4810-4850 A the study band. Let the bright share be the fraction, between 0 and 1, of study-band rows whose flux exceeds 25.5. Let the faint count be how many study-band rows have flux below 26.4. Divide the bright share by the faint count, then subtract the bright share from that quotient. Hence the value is -0.583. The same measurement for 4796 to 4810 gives -0.333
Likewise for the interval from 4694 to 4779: -0.586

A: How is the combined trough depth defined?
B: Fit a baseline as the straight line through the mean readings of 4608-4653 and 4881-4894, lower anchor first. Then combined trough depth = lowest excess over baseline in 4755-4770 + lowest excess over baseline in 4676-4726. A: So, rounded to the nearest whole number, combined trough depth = -11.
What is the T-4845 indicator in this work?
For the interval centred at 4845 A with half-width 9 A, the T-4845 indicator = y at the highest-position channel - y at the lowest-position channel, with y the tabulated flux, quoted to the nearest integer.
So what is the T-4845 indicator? 15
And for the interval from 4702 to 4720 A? 10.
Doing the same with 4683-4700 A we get -2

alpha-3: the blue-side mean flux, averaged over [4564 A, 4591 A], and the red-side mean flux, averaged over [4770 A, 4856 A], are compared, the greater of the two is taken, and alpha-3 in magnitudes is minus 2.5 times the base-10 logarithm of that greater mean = -3.63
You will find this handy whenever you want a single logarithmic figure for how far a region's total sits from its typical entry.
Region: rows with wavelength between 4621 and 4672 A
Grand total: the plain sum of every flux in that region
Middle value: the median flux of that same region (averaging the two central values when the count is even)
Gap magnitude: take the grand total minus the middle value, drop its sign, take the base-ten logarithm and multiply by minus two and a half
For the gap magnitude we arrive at -6.90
